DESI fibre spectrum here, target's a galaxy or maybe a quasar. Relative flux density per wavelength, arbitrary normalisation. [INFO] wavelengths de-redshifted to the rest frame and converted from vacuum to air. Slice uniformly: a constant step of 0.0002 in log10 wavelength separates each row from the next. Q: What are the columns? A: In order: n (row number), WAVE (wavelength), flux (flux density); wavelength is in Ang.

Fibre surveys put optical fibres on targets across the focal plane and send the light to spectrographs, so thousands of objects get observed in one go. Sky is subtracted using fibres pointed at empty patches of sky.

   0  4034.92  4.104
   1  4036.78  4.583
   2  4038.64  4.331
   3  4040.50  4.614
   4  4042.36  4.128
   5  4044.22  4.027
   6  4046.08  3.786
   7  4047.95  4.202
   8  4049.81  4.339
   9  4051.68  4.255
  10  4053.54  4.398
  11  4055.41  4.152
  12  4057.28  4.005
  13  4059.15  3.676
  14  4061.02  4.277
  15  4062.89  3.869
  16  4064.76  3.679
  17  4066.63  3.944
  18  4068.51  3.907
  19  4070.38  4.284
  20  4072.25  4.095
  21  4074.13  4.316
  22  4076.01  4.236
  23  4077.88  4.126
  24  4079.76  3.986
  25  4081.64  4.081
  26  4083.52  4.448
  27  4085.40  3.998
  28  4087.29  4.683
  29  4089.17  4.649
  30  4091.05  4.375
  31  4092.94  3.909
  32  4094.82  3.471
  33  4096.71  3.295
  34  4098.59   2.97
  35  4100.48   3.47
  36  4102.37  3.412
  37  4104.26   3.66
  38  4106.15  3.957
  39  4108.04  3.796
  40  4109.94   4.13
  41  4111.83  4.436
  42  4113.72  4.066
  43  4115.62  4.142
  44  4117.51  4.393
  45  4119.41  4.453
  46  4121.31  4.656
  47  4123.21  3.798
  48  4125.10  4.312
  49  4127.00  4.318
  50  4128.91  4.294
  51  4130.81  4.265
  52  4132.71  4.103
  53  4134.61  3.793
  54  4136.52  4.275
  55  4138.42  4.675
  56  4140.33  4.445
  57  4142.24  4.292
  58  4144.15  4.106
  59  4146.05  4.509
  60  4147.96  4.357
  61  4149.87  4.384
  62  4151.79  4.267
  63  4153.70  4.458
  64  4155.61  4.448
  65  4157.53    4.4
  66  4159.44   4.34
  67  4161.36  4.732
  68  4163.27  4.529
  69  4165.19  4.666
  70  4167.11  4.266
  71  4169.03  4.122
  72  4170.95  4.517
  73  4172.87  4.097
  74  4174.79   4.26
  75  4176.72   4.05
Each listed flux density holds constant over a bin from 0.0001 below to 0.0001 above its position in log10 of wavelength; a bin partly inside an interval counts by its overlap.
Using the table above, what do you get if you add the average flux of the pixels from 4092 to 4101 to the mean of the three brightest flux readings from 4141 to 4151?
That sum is 7.84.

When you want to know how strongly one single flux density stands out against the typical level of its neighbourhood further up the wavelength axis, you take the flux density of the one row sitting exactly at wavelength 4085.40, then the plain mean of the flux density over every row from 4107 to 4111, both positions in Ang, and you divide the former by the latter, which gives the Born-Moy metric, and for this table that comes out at 1.01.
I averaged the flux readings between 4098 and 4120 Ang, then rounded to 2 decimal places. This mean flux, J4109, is 3.91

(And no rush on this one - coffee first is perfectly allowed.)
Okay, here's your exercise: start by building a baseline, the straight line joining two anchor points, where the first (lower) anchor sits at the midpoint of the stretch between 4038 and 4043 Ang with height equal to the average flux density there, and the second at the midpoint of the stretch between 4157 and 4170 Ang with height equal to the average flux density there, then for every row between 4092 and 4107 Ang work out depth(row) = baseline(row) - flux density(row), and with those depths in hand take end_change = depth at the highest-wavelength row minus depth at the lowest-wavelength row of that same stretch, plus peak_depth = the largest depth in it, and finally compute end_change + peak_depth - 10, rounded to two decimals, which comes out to -8.61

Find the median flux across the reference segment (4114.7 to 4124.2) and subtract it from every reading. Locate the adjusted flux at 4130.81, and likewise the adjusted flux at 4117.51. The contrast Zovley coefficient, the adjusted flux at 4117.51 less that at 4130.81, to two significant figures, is 0.13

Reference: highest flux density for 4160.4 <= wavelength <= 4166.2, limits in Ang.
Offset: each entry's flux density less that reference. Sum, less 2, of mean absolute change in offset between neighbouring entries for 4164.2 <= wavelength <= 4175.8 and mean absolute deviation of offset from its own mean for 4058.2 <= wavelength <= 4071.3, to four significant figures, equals -1.506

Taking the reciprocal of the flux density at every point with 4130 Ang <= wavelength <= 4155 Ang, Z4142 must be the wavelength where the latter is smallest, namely 4138.42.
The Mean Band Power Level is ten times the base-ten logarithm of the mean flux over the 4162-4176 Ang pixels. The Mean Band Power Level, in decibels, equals 6.39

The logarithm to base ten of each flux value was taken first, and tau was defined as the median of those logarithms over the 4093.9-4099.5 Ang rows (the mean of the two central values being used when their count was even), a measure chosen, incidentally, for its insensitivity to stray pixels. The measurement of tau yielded 0.518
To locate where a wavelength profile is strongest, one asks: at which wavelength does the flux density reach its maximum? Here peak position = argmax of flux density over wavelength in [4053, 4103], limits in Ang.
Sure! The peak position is 4087.29 Ang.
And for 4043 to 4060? 4053.54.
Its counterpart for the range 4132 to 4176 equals 4161.36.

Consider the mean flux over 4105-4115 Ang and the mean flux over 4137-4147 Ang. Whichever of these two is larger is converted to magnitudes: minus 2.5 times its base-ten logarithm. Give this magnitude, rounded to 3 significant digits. -1.61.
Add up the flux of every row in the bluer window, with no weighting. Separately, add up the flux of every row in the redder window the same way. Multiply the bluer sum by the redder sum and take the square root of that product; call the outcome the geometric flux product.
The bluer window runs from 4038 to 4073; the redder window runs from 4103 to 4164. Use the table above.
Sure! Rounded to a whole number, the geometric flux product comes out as 103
